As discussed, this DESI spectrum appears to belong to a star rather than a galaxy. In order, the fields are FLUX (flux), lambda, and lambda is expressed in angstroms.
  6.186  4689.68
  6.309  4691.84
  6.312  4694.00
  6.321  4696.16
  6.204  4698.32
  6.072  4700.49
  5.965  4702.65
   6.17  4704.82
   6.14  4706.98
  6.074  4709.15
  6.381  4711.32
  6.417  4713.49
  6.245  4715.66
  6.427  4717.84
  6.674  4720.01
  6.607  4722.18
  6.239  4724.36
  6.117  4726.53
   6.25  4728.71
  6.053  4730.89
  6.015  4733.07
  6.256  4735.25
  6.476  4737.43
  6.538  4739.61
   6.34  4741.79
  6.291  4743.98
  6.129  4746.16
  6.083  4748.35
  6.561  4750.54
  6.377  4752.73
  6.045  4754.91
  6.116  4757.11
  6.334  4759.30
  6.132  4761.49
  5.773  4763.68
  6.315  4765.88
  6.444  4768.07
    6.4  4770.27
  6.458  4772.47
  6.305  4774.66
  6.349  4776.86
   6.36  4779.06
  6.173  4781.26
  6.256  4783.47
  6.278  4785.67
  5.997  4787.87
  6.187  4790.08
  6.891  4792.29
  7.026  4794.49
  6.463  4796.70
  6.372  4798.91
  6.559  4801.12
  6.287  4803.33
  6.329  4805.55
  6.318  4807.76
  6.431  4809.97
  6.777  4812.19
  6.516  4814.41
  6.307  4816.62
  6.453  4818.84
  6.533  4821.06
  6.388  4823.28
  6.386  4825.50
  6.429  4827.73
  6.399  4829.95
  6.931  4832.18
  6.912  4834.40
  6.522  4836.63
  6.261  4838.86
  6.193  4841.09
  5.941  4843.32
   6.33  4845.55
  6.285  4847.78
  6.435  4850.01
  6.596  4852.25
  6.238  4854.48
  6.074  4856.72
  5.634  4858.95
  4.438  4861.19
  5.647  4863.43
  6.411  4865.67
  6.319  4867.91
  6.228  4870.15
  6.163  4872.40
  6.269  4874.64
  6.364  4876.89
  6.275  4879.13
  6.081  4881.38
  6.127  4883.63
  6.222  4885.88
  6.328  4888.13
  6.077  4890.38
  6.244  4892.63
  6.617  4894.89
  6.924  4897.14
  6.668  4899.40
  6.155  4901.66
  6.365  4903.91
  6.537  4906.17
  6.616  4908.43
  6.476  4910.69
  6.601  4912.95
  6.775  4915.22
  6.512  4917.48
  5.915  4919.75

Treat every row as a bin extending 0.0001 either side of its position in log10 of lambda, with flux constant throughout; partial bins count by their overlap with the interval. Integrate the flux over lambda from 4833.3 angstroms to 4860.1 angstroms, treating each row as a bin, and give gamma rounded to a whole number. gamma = 168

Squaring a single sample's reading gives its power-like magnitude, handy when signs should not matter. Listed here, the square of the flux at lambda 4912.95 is 44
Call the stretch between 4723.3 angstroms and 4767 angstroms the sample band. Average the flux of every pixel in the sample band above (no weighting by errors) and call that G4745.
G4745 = 6.22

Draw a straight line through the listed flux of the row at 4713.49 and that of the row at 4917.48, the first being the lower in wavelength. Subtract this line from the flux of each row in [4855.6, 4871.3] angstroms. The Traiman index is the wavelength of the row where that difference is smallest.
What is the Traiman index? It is 4861.19 angstroms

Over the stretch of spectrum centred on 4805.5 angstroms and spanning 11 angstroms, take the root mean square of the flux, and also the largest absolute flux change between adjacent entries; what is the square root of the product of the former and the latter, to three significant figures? 1.32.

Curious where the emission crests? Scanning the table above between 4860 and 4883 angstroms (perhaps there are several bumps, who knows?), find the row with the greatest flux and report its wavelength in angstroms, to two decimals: 4865.67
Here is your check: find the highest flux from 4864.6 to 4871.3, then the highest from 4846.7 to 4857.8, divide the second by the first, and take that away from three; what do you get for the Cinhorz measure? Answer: 1.97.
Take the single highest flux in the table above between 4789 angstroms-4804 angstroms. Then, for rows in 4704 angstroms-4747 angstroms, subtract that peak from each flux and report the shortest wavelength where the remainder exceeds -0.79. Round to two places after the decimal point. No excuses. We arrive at 4711.32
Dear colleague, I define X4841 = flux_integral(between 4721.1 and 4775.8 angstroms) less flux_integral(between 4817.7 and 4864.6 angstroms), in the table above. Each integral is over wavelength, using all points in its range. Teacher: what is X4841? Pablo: 50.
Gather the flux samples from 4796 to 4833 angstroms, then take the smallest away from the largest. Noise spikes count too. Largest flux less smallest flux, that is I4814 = 0.64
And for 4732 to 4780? 0.79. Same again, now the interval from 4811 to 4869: 2.49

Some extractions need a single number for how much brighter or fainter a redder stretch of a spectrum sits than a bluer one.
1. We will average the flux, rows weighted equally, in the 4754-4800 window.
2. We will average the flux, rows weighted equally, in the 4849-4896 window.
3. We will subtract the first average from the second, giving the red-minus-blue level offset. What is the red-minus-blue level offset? -0.19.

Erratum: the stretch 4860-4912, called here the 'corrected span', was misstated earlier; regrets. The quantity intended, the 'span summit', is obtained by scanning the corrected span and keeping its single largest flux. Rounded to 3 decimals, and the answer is 6.924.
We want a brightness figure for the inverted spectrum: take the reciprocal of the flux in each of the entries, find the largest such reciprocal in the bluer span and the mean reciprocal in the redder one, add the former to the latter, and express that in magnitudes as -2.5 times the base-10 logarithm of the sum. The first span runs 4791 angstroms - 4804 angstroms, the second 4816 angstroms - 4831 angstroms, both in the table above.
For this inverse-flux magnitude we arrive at 1.25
